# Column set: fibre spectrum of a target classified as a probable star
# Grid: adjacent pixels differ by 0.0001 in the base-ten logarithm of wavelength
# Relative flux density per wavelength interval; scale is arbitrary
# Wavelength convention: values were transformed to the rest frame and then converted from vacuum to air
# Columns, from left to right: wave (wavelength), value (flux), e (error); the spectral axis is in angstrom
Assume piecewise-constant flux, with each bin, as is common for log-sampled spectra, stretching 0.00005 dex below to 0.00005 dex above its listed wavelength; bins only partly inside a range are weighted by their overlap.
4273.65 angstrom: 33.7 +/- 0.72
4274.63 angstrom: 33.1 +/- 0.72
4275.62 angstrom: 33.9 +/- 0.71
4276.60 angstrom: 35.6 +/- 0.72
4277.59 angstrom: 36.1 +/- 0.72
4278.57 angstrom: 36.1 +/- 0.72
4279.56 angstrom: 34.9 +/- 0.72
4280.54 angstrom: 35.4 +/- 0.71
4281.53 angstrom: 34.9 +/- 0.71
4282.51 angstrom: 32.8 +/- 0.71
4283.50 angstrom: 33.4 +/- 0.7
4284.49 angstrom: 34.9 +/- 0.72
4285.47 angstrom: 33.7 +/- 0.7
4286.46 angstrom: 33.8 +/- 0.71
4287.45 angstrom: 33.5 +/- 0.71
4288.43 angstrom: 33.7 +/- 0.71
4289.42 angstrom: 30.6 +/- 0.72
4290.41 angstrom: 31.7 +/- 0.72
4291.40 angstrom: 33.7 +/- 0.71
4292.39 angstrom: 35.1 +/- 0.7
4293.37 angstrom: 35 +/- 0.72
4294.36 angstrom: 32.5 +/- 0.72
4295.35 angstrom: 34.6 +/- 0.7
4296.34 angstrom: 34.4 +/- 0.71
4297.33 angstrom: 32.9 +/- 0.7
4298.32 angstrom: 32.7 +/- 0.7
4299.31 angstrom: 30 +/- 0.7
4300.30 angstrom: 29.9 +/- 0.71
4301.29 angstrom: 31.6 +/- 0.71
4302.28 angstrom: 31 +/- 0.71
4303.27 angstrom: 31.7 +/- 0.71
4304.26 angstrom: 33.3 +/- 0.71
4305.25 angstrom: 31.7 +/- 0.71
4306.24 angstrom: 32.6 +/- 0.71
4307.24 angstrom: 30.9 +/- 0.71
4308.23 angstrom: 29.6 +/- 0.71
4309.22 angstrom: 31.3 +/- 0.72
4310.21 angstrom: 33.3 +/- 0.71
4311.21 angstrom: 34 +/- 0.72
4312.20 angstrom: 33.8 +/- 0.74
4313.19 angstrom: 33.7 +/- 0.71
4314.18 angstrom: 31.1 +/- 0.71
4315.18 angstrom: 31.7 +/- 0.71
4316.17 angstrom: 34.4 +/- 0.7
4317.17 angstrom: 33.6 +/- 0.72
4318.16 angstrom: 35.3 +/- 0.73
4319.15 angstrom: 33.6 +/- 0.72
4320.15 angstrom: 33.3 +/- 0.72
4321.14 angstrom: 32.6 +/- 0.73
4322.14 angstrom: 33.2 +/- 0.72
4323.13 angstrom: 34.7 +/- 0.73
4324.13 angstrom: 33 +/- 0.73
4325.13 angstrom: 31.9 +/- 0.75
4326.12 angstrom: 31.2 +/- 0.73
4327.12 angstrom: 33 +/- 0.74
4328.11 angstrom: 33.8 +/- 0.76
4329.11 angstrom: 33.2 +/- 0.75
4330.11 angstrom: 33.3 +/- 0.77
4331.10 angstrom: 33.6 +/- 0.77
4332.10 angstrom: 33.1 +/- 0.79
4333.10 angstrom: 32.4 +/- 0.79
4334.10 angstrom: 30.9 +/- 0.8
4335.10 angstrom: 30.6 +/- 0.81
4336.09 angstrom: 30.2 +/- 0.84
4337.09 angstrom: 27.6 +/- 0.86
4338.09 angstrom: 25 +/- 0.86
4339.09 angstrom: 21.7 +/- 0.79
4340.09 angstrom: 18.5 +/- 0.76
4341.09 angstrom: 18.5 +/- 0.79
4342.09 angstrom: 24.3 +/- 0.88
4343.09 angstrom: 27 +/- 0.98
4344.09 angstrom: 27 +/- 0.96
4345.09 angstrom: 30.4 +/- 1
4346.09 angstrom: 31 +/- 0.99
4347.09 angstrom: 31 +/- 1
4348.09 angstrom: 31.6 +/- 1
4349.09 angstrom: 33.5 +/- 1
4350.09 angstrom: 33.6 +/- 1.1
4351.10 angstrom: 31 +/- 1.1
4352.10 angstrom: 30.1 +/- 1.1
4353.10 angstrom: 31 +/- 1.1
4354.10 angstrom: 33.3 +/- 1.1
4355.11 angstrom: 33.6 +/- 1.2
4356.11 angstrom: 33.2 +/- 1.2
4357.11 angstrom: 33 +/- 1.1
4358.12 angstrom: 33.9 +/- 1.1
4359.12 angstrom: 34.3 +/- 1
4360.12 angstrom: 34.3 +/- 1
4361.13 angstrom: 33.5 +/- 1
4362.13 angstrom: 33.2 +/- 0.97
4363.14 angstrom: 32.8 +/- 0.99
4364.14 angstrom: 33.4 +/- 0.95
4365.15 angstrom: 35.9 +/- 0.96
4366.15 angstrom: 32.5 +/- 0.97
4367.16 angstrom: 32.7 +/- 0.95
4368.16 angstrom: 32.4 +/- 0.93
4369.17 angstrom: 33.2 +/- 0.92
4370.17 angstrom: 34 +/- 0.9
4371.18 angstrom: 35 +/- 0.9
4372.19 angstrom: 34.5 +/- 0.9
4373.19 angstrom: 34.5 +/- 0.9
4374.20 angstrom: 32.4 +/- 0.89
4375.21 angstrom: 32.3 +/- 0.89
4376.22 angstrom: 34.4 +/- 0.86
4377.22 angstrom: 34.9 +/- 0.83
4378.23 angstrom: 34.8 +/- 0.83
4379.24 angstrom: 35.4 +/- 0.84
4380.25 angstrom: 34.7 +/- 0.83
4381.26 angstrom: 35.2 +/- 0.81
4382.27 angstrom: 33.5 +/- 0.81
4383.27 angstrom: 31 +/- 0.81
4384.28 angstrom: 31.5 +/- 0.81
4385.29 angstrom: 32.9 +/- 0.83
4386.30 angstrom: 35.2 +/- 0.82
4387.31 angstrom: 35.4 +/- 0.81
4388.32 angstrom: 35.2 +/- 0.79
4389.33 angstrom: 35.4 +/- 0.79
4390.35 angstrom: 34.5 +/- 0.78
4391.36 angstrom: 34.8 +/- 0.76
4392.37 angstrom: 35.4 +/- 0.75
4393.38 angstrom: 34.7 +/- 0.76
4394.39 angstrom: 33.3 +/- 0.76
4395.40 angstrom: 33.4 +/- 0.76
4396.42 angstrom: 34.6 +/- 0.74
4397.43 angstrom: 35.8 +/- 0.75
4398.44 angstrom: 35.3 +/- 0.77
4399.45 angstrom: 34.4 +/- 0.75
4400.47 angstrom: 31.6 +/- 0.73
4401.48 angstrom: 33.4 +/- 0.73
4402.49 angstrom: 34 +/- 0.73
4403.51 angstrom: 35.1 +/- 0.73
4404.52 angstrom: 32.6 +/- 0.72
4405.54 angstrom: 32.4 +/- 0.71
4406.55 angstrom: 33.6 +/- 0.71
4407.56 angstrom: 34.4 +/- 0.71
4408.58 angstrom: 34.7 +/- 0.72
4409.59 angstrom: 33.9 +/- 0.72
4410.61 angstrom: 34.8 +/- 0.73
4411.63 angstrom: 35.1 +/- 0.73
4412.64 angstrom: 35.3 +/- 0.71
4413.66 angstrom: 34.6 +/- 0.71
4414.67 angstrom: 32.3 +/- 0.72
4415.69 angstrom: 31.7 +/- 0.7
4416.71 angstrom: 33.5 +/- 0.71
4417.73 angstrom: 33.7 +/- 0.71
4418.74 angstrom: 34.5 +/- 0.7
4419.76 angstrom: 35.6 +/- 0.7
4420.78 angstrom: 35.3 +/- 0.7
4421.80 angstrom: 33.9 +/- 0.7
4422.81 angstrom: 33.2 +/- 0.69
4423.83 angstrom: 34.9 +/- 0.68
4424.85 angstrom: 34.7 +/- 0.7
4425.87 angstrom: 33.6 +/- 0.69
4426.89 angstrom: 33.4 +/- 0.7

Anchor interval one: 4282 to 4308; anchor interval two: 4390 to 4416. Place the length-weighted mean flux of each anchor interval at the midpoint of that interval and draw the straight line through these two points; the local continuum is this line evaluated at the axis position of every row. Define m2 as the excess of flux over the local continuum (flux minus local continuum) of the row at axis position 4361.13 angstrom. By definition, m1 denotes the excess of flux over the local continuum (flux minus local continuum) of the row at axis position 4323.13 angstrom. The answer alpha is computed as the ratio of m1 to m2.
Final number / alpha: -27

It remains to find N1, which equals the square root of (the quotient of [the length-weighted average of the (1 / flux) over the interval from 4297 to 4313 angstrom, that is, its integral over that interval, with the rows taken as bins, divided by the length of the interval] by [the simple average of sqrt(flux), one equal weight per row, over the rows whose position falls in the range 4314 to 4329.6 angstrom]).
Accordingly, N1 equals 0.0739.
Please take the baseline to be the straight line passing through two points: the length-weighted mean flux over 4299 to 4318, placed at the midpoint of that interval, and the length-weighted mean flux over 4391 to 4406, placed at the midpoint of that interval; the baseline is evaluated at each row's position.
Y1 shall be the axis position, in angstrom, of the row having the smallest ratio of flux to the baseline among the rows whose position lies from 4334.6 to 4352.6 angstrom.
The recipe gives 4341.09 angstrom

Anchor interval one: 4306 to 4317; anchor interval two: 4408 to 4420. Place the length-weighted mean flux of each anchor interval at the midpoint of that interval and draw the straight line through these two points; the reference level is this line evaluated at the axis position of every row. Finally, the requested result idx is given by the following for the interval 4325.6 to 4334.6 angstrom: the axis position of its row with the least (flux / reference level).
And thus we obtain 4334.10 angstrom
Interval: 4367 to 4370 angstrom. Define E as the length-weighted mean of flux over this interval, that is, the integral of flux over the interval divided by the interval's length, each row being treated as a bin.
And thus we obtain 33.0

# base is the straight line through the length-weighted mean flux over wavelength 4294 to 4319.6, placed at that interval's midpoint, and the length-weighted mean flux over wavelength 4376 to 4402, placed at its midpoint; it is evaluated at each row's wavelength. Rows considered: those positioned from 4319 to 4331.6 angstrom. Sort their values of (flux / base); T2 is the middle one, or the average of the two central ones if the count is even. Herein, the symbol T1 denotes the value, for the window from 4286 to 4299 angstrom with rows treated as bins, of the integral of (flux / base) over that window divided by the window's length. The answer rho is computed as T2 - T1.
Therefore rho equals -0.027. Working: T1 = 1.04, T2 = 1.009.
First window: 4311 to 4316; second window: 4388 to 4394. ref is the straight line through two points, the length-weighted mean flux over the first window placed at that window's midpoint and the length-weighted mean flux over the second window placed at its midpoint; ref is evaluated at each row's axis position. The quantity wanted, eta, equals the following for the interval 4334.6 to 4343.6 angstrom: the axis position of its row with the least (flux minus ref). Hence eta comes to 4341.09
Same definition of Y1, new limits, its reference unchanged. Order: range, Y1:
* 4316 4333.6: 4326.12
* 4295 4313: 4308.23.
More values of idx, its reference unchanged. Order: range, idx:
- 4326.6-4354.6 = 4341.09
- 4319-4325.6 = 4325.13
